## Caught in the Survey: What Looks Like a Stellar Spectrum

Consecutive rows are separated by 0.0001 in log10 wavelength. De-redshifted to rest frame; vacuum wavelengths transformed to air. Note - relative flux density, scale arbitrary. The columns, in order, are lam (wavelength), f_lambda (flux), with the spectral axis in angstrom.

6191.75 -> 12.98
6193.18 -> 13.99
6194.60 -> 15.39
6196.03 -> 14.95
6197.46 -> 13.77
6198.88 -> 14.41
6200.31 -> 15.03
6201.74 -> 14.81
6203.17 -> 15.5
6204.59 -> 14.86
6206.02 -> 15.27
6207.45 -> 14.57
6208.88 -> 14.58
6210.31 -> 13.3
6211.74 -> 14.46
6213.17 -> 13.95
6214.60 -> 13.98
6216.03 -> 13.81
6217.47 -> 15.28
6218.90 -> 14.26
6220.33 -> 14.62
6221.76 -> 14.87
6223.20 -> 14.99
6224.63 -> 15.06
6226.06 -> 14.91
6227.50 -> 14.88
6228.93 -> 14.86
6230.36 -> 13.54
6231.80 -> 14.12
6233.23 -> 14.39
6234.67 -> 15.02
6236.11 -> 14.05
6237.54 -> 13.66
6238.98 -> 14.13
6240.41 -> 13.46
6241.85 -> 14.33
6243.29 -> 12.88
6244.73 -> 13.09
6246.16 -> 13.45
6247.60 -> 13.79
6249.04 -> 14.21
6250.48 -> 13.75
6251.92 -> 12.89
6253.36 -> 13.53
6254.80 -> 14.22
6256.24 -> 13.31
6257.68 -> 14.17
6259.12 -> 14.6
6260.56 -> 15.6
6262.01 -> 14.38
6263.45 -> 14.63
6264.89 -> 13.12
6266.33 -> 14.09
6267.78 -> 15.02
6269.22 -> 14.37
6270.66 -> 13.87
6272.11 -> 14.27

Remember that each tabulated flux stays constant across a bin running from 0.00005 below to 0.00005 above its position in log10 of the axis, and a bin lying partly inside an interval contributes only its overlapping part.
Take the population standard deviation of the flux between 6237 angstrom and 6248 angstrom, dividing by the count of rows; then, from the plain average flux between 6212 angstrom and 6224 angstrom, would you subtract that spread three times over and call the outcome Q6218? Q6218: 13.1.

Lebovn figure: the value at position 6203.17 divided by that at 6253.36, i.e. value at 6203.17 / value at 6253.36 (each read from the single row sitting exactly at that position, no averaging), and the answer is 1.15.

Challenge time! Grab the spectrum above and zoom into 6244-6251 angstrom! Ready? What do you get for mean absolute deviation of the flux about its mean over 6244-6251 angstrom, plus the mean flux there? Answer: 14.0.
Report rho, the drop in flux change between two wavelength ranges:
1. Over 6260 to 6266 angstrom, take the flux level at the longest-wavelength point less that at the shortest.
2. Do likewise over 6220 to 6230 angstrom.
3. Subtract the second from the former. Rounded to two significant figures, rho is -2.7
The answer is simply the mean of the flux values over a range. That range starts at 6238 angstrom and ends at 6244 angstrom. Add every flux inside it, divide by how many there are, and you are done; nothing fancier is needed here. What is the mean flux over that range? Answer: 13.7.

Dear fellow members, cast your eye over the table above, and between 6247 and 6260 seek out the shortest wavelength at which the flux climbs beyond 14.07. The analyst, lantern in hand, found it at 6249.04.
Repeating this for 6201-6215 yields 6201.74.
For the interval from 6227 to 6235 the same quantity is 6227.50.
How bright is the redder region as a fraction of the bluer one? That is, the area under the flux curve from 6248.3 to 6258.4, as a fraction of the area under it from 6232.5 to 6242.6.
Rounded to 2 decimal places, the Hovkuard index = 0.97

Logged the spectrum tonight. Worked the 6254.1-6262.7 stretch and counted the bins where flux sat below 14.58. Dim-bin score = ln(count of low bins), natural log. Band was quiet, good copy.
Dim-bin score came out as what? 1.4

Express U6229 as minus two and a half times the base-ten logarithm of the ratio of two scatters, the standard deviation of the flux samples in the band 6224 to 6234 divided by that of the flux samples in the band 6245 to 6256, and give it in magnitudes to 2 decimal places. -0.19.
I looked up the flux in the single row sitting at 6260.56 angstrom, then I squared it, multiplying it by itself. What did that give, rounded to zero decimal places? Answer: 243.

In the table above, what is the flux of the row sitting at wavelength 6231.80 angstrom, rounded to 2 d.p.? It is 14.12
